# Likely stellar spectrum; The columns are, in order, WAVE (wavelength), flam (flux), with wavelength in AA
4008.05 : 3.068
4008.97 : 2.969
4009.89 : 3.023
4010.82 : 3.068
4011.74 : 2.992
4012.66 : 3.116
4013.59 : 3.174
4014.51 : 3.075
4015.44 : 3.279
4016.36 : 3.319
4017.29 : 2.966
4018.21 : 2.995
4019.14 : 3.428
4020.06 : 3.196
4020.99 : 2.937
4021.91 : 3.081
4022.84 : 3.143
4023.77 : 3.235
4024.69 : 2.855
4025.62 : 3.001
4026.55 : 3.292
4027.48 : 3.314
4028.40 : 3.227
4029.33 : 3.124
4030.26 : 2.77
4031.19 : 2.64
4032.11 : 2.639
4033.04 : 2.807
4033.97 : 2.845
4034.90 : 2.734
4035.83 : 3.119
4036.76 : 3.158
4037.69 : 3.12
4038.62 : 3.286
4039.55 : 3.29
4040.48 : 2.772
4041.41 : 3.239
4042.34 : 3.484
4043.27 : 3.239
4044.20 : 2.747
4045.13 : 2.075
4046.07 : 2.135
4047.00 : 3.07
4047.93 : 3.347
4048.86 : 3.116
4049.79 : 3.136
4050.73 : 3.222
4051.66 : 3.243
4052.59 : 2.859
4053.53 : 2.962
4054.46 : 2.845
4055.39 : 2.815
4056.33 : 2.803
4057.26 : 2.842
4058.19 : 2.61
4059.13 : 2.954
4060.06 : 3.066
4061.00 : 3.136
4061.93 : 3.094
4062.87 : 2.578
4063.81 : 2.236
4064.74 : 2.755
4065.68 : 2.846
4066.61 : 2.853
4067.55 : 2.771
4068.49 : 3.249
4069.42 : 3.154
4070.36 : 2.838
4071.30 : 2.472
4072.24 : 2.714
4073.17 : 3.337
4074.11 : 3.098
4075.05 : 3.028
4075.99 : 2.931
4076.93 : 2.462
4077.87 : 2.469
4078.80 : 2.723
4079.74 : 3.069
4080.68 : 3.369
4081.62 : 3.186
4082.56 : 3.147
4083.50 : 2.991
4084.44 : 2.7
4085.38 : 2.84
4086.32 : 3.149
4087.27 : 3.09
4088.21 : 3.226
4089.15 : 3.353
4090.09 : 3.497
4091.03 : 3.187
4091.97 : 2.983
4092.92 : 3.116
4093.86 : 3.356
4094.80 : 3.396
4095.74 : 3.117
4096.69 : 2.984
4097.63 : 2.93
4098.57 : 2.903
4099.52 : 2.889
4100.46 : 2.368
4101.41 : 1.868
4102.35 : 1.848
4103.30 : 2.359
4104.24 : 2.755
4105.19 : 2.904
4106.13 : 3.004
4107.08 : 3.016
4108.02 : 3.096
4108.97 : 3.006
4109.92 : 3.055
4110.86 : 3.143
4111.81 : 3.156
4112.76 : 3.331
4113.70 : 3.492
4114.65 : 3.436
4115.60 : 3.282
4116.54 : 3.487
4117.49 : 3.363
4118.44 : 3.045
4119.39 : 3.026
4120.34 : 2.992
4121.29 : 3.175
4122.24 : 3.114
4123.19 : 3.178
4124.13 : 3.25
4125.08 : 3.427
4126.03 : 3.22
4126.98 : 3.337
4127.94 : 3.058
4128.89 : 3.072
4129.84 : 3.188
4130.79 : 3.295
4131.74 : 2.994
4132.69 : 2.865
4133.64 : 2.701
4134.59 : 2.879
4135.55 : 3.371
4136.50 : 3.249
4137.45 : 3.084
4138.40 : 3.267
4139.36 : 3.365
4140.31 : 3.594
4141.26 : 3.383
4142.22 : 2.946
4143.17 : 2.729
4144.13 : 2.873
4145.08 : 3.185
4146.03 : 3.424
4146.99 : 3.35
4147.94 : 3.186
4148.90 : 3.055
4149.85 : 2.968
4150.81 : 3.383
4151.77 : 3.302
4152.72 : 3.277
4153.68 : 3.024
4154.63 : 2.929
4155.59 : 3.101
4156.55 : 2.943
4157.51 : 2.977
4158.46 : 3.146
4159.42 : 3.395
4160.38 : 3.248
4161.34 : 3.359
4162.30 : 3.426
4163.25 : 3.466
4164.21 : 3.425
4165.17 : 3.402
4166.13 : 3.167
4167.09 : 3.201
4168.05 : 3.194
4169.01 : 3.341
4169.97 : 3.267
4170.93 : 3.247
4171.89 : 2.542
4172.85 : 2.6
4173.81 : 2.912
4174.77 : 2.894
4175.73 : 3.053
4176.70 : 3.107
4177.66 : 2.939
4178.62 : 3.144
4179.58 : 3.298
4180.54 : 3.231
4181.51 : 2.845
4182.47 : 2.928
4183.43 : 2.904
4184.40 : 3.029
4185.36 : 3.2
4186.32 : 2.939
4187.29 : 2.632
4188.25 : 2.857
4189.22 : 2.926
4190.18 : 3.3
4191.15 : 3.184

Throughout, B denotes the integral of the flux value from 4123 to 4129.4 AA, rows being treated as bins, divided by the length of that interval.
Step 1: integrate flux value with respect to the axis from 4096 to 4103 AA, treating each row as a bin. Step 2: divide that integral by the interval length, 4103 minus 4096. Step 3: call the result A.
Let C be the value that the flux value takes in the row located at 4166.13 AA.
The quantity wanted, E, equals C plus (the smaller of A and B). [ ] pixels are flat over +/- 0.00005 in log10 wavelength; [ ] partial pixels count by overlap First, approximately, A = 2.55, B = 3.22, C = 3.167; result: 5.7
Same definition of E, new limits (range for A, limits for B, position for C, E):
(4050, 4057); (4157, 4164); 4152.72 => 6.2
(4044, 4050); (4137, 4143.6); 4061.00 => 5.9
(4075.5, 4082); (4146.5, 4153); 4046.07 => 5.0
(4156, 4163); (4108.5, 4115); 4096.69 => 6.2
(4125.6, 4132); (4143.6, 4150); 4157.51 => 6.1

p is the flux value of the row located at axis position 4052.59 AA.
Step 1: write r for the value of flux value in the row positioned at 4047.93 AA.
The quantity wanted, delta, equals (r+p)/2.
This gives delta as 3.10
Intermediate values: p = 2.859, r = 3.347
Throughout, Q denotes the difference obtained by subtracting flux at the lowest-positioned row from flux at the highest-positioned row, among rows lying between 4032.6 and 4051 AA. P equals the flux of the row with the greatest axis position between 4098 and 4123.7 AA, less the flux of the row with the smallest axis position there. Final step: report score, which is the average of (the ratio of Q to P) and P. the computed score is 0.9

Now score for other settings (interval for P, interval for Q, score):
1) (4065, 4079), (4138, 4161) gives 0.0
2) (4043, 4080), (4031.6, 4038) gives -1.5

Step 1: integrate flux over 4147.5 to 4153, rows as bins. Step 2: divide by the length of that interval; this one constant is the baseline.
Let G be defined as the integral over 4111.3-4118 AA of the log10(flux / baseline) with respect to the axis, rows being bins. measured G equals 0.15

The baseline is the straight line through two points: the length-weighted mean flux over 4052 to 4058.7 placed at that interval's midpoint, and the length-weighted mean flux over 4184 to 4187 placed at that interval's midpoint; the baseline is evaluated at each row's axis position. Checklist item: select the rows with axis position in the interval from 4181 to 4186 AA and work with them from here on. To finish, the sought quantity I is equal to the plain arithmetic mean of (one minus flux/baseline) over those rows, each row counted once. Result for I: 0.02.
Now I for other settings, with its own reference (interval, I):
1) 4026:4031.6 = -0.10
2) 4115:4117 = -0.16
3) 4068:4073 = -0.01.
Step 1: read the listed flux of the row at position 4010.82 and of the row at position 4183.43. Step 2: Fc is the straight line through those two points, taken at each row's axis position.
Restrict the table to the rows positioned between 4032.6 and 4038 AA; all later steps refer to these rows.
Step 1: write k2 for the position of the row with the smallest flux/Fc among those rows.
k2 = 4034.90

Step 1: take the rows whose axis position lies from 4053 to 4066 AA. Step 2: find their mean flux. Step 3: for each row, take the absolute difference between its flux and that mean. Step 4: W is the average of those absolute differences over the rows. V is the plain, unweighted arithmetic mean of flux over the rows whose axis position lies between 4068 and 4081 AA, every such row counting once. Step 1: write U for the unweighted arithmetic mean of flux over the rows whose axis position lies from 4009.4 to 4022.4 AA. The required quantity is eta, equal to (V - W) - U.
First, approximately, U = 3.12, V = 2.92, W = 0.164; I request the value -0.4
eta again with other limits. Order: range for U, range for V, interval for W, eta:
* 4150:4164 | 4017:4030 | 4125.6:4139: -0.2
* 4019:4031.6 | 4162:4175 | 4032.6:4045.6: -0.2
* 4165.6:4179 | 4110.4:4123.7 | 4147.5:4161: 0.0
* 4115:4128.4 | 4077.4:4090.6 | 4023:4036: -0.4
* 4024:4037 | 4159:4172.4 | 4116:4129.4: 0.2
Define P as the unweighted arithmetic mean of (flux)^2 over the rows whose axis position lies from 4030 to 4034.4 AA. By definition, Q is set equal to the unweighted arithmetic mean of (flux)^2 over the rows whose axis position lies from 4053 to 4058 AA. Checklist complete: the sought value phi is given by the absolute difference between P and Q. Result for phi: 0.6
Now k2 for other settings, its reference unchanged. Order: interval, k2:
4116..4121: 4120.34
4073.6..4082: 4076.93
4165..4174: 4171.89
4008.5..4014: 4008.97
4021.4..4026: 4024.69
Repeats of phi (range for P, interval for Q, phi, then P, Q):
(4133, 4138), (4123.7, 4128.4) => 1.2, 9.4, 10.6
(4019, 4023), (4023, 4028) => 0.1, 10.0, 9.9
